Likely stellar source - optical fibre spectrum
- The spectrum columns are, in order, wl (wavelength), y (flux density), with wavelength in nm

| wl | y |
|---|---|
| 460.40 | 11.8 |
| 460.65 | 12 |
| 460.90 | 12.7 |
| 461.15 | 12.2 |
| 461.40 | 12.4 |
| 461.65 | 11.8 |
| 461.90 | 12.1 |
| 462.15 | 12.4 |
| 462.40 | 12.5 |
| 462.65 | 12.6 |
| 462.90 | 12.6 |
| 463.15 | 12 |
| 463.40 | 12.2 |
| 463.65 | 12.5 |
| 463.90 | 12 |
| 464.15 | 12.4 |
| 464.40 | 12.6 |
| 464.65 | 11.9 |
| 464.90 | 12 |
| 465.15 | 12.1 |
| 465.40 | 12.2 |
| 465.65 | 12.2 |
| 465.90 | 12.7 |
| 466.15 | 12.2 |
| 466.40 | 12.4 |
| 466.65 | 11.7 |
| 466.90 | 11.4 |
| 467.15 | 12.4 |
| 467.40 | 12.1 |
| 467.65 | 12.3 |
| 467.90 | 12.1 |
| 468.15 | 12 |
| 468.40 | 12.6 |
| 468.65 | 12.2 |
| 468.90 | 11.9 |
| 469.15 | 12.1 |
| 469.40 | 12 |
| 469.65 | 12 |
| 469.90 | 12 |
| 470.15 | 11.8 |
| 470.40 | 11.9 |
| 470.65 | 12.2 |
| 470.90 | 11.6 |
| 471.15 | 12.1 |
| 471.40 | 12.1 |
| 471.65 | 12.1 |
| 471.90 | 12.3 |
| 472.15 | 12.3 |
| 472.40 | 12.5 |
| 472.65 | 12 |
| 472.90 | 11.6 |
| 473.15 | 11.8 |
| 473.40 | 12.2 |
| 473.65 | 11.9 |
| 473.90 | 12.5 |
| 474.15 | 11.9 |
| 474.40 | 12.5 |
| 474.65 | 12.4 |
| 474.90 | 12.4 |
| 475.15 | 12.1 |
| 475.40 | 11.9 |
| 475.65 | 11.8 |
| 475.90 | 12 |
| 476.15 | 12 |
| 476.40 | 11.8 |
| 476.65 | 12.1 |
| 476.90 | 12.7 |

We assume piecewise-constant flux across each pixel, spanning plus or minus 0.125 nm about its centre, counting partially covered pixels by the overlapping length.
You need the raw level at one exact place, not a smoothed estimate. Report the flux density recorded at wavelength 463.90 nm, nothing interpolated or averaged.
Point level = 12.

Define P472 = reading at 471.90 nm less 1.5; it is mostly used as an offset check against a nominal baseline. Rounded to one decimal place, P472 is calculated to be 10.8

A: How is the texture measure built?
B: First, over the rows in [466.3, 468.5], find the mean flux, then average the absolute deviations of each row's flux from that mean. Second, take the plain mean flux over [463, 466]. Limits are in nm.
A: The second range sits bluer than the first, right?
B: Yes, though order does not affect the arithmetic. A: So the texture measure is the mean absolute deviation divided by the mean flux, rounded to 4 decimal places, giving 0.0228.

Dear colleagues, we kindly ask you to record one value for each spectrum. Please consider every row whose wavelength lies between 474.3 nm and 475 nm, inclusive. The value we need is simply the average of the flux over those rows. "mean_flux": 12.4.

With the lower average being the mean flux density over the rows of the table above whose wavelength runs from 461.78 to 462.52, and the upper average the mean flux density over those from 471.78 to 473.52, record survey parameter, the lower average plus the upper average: 24.4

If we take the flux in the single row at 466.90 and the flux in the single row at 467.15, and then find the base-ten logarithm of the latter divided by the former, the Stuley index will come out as 0.037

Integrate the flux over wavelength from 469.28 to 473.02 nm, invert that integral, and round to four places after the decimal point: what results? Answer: 0.0222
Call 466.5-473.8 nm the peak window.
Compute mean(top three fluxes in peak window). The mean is 12.5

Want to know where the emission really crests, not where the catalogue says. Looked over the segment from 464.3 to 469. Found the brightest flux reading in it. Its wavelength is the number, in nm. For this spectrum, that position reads 465.90 nm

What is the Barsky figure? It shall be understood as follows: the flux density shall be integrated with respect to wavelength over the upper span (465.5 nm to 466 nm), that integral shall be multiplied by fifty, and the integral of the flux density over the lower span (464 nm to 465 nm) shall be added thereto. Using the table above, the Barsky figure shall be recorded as 323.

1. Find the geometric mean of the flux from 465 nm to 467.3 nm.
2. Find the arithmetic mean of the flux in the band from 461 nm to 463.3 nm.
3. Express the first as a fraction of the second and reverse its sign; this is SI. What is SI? -0.99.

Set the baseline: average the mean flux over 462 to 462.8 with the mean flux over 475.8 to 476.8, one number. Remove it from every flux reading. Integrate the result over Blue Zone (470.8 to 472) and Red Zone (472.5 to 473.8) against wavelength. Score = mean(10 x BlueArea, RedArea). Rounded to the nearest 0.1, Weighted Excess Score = -1.4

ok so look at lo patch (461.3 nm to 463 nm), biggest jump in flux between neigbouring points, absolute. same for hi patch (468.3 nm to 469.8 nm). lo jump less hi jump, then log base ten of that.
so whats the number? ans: -0.70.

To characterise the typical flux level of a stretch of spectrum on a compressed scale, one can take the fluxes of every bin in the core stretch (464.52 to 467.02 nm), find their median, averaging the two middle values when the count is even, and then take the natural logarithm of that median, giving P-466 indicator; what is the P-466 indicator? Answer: 2.50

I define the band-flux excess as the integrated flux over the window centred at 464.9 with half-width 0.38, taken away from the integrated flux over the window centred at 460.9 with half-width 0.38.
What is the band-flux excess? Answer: 0.22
